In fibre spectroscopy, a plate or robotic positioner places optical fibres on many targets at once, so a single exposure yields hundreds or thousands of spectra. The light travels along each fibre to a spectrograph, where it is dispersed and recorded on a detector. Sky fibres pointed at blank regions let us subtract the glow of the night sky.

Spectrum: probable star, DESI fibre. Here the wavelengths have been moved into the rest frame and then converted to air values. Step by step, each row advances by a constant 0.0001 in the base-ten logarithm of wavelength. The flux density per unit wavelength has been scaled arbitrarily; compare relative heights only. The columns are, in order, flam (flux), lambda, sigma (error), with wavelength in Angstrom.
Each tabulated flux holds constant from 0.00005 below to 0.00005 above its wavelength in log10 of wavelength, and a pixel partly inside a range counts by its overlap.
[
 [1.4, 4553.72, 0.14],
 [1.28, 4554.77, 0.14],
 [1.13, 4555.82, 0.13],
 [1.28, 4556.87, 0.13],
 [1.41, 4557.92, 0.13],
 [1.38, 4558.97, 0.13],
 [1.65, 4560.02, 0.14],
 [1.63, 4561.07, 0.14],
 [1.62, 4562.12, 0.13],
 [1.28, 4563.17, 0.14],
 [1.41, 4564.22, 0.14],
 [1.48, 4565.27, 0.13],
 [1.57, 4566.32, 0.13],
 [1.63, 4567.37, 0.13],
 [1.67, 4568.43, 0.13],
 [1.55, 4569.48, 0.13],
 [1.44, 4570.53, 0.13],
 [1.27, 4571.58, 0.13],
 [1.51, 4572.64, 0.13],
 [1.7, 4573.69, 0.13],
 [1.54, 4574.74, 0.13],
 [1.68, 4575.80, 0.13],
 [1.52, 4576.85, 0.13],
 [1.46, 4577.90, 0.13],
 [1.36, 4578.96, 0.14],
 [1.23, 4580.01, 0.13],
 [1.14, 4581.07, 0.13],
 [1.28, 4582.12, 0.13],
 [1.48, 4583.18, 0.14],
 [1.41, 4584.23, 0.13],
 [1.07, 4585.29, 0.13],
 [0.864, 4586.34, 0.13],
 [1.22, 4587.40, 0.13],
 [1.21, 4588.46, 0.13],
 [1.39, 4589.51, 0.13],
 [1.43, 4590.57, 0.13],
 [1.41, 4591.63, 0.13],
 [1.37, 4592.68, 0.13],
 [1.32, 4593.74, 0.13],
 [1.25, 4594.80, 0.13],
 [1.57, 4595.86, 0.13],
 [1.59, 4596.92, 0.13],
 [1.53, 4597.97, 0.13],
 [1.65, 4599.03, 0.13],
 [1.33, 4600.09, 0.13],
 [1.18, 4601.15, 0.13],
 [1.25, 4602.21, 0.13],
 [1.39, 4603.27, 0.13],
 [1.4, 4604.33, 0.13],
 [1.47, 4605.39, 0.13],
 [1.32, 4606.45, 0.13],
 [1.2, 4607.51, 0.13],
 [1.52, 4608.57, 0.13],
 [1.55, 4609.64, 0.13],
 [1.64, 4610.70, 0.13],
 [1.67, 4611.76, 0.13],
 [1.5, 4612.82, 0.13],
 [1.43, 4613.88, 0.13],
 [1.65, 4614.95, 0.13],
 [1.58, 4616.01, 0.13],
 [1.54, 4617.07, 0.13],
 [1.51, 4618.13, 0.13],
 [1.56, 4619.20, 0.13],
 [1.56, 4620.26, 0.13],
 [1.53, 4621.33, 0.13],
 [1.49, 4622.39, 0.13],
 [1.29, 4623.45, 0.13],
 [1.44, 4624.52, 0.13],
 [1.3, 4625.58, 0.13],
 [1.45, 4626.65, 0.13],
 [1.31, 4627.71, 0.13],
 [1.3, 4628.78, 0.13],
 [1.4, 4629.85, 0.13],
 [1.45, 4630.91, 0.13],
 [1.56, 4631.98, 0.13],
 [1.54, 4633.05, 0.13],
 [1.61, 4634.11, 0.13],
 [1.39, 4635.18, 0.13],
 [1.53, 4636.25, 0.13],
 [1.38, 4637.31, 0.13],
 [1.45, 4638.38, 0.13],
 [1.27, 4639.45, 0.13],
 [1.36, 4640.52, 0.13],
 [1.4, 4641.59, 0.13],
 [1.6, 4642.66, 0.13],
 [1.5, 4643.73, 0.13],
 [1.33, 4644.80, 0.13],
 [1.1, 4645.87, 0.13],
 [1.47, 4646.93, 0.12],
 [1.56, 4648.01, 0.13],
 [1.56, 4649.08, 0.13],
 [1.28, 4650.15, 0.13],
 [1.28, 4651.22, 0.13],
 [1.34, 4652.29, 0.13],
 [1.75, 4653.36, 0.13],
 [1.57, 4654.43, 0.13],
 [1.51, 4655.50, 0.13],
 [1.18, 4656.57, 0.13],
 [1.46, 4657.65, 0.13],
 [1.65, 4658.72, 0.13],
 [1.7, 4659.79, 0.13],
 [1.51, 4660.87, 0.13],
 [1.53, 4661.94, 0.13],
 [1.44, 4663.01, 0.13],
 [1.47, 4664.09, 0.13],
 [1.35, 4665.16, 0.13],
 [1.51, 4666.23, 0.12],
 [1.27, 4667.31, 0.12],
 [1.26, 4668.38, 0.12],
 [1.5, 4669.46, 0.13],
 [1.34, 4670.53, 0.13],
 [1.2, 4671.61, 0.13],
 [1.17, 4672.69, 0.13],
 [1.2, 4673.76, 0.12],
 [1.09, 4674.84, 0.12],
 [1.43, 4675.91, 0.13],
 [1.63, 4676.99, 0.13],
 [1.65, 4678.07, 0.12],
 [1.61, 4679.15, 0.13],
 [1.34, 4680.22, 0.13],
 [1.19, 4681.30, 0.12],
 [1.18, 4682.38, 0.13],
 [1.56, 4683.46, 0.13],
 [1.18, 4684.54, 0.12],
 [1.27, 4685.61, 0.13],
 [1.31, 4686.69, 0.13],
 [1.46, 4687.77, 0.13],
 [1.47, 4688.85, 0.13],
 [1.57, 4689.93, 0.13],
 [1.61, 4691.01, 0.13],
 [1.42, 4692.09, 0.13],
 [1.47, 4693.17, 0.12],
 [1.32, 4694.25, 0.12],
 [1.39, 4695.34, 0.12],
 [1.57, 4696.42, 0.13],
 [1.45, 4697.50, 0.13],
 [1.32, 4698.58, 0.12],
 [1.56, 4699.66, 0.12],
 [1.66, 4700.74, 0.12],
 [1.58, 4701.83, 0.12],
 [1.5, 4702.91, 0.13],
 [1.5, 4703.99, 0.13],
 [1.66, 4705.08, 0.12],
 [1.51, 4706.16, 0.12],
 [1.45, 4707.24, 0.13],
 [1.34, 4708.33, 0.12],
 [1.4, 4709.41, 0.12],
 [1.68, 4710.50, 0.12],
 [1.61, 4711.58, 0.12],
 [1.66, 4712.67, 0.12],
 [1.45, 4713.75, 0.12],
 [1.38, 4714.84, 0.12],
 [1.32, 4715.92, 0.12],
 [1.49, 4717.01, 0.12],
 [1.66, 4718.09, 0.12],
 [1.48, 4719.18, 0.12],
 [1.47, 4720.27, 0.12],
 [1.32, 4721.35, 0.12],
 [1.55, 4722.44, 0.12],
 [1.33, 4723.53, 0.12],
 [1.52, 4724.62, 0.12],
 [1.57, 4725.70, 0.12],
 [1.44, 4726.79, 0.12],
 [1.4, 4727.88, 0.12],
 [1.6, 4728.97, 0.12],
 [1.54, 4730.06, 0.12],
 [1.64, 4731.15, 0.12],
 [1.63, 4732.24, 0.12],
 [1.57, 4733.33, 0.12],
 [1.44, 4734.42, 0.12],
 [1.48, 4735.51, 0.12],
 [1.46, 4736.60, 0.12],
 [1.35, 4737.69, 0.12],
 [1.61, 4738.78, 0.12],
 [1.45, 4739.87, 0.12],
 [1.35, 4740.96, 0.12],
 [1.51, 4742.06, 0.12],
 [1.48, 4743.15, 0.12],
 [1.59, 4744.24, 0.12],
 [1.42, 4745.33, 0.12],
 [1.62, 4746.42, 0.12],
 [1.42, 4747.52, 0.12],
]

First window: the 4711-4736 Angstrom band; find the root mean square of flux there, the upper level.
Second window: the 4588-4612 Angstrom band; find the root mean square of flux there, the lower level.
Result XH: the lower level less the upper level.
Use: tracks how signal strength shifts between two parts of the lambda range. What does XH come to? -0.079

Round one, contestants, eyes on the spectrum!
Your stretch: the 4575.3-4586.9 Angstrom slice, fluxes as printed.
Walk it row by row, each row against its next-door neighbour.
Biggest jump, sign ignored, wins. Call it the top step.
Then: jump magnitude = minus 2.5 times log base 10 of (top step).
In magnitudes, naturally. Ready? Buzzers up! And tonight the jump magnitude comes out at 1.17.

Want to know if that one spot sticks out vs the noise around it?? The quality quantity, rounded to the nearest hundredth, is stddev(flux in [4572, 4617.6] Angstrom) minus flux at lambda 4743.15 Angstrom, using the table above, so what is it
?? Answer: -1.30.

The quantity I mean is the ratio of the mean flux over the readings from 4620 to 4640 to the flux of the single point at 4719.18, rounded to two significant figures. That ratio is 0.97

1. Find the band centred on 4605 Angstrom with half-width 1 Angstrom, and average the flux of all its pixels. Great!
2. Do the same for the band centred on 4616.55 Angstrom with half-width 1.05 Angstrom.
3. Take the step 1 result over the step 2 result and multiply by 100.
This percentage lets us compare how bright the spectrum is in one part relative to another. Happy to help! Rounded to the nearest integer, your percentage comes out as 92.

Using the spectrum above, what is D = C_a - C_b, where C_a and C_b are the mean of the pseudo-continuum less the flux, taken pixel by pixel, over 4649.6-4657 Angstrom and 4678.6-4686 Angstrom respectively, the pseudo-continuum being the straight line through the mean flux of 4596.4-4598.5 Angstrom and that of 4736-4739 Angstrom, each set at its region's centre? -0.06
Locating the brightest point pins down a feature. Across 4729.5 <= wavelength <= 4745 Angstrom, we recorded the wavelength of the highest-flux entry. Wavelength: 4731.15 Angstrom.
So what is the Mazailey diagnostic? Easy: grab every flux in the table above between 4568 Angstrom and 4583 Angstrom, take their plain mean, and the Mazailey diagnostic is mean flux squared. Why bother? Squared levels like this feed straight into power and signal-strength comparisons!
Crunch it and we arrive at 2.11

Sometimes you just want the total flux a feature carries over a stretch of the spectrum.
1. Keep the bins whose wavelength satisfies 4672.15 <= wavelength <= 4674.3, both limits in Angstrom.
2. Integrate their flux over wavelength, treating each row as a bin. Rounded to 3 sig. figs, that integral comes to 2.55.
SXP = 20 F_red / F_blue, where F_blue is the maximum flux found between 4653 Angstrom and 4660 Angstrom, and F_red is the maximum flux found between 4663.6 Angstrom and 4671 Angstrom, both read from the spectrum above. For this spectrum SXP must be 17.3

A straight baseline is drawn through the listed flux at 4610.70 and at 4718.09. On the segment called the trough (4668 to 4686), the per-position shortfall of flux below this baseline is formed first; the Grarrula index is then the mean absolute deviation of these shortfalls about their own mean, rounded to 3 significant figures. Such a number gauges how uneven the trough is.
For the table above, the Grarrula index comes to 0.157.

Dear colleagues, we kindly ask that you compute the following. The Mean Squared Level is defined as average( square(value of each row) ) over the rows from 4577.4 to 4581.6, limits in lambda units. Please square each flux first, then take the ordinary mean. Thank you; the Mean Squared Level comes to 1.7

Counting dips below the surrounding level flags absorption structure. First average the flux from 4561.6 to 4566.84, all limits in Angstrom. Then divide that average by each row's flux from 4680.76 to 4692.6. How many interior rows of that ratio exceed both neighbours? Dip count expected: 2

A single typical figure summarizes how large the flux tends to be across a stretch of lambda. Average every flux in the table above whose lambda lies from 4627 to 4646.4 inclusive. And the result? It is 1.416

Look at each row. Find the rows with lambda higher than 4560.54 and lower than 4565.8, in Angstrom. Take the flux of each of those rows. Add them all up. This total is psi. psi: 7.42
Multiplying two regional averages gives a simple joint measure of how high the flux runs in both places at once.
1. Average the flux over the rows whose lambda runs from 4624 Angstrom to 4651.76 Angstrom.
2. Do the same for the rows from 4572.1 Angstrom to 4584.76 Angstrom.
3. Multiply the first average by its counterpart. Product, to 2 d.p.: 2.04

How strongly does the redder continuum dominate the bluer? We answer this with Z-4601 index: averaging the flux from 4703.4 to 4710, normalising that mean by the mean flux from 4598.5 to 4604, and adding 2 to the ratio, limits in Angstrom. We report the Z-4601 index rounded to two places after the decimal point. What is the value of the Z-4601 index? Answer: 3.09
